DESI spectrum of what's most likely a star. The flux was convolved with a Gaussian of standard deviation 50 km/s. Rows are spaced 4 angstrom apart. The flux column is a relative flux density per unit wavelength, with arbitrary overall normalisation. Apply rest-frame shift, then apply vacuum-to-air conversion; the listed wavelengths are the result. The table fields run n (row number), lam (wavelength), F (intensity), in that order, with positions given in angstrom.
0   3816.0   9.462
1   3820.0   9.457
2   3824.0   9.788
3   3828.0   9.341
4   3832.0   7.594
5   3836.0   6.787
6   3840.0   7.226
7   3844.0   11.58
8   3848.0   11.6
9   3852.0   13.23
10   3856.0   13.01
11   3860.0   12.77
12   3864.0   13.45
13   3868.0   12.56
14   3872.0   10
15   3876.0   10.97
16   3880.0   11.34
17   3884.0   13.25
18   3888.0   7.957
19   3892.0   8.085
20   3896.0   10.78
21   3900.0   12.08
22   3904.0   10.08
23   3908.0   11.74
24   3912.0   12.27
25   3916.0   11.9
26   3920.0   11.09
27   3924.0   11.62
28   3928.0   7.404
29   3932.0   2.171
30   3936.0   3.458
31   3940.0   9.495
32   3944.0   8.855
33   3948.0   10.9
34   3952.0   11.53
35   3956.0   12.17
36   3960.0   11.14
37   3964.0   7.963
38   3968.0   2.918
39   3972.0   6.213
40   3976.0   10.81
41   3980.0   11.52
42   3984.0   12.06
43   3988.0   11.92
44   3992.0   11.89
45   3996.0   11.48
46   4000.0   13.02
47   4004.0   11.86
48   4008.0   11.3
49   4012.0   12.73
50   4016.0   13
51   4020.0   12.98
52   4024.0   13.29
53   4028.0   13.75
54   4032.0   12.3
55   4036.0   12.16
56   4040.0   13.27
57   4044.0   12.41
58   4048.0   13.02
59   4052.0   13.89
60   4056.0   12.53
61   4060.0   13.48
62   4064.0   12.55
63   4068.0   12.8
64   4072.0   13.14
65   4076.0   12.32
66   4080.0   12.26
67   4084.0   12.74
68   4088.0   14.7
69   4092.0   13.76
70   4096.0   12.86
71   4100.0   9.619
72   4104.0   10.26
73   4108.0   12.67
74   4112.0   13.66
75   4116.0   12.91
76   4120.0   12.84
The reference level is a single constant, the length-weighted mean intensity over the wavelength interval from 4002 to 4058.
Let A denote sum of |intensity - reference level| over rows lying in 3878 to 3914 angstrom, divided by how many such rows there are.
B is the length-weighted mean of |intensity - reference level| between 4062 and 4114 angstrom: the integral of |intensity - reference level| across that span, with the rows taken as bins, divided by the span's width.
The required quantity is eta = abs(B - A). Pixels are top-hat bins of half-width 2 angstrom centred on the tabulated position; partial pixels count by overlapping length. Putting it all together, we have 1.2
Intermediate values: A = 2.0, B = 0.9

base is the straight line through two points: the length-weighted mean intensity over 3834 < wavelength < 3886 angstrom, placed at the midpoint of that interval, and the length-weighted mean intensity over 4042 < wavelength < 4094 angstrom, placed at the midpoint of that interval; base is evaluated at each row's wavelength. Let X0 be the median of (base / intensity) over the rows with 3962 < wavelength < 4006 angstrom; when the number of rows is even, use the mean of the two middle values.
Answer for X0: 1.07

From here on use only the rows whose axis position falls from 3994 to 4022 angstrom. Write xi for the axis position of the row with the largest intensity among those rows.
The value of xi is 4000.0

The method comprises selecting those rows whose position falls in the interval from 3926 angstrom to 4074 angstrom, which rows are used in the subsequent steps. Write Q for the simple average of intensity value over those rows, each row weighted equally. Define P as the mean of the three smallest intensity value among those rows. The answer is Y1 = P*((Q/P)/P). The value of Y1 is 3.9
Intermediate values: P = 3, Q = 11.0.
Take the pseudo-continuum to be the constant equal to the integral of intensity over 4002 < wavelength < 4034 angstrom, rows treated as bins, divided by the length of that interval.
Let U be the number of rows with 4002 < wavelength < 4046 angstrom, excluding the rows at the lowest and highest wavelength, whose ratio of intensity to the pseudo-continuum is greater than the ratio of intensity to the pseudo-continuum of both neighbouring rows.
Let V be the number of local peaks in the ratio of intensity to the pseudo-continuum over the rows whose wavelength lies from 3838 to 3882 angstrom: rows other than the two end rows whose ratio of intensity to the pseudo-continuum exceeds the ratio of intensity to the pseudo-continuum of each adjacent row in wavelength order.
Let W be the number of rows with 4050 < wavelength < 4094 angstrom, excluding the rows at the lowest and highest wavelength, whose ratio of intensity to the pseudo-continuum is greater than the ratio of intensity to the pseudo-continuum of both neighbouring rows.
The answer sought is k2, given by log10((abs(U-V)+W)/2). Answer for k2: 0.30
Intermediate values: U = 3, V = 2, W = 3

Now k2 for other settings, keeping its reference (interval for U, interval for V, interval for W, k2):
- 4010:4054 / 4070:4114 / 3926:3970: 0.30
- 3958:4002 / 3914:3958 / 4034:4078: 0.40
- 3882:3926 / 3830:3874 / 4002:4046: 0.18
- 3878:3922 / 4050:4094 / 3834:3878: 0.00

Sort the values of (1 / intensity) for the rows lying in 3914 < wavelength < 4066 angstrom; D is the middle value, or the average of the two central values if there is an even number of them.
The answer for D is 0.084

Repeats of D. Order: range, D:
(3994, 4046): 0.079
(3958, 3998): 0.088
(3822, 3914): 0.088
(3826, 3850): 0.119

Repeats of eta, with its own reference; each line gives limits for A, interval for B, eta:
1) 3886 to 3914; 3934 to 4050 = 0.4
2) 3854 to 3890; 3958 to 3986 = 2.4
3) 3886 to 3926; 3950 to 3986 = 1.2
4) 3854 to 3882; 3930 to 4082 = 0.8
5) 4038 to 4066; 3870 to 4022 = 2.0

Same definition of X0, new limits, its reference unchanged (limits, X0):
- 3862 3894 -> 1.03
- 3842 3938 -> 1.01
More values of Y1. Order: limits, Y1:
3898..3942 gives 2.2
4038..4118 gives 1.2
